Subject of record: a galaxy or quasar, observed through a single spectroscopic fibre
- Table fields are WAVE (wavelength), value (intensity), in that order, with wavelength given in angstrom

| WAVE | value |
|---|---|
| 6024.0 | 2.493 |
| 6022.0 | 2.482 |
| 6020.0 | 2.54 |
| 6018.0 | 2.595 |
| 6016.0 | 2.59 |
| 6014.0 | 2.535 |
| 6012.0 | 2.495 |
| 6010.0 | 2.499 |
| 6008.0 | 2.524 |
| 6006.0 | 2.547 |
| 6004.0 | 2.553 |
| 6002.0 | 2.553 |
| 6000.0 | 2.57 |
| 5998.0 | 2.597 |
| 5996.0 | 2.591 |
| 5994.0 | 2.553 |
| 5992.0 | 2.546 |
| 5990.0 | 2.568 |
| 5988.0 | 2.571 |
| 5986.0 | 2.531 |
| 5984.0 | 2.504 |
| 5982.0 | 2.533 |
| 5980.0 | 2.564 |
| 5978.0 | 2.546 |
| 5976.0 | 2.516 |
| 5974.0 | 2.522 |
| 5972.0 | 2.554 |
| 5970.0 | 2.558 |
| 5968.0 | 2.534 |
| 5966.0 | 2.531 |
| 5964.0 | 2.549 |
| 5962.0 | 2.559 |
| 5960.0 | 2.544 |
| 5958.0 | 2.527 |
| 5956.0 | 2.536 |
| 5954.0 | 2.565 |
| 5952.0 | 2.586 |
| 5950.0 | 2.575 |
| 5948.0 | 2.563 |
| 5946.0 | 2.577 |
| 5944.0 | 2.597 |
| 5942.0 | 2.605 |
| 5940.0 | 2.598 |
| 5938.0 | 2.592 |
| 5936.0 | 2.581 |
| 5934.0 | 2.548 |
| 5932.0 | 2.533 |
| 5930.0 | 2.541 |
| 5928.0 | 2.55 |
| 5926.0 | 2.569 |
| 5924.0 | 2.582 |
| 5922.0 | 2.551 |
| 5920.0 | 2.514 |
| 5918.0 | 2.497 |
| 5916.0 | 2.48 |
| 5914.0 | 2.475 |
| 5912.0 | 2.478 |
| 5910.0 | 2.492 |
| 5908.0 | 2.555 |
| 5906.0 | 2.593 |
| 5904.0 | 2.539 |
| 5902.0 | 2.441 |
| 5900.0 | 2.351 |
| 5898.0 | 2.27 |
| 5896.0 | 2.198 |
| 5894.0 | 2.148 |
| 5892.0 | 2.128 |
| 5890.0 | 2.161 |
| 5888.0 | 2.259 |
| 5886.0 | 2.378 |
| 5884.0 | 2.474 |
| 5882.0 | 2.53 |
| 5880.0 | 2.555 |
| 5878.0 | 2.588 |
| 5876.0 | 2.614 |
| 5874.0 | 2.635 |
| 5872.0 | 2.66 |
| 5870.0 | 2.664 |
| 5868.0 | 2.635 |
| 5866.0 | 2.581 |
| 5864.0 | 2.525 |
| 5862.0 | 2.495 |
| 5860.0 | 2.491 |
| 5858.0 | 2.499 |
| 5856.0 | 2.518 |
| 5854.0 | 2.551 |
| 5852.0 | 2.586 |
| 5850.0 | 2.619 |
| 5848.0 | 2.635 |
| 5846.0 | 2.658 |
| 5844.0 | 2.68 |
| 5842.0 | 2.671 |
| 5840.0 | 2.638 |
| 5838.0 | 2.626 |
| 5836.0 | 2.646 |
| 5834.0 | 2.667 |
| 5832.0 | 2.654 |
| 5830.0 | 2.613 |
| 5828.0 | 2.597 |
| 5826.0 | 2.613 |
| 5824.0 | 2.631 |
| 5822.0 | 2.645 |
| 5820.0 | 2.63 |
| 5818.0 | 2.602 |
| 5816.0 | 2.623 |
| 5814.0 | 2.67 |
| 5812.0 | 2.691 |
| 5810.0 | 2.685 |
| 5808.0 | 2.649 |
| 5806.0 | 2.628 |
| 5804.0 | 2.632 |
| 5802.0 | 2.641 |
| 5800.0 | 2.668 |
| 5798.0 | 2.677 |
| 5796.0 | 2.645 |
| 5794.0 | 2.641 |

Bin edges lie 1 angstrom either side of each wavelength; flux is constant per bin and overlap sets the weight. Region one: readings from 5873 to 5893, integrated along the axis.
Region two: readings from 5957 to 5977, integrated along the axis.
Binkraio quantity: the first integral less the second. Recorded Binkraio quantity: -2.1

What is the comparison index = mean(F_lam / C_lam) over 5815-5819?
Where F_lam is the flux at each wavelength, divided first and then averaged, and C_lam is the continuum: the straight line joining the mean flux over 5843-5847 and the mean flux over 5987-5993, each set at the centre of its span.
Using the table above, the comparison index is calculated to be 0.971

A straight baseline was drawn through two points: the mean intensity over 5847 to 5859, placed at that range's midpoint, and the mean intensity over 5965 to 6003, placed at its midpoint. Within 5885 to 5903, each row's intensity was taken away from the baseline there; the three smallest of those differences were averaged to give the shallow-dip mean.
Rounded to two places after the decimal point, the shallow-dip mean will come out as 0.17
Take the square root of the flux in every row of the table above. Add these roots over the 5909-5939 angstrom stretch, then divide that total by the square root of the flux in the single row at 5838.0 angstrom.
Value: 14.7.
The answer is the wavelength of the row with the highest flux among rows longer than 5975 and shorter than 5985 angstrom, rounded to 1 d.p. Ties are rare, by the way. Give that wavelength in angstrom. 5980.0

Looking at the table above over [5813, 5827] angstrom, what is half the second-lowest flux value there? 1.31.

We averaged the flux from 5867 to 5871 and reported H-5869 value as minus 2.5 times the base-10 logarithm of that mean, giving -1.06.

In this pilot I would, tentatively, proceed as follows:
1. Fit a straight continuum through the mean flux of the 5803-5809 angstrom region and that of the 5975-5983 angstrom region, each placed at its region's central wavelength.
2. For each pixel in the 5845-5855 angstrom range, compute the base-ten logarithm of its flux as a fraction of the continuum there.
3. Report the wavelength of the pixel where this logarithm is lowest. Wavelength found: 5854.0 angstrom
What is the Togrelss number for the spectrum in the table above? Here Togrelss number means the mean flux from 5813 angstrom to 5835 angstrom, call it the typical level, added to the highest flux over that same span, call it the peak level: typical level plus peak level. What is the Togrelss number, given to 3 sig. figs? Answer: 5.30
